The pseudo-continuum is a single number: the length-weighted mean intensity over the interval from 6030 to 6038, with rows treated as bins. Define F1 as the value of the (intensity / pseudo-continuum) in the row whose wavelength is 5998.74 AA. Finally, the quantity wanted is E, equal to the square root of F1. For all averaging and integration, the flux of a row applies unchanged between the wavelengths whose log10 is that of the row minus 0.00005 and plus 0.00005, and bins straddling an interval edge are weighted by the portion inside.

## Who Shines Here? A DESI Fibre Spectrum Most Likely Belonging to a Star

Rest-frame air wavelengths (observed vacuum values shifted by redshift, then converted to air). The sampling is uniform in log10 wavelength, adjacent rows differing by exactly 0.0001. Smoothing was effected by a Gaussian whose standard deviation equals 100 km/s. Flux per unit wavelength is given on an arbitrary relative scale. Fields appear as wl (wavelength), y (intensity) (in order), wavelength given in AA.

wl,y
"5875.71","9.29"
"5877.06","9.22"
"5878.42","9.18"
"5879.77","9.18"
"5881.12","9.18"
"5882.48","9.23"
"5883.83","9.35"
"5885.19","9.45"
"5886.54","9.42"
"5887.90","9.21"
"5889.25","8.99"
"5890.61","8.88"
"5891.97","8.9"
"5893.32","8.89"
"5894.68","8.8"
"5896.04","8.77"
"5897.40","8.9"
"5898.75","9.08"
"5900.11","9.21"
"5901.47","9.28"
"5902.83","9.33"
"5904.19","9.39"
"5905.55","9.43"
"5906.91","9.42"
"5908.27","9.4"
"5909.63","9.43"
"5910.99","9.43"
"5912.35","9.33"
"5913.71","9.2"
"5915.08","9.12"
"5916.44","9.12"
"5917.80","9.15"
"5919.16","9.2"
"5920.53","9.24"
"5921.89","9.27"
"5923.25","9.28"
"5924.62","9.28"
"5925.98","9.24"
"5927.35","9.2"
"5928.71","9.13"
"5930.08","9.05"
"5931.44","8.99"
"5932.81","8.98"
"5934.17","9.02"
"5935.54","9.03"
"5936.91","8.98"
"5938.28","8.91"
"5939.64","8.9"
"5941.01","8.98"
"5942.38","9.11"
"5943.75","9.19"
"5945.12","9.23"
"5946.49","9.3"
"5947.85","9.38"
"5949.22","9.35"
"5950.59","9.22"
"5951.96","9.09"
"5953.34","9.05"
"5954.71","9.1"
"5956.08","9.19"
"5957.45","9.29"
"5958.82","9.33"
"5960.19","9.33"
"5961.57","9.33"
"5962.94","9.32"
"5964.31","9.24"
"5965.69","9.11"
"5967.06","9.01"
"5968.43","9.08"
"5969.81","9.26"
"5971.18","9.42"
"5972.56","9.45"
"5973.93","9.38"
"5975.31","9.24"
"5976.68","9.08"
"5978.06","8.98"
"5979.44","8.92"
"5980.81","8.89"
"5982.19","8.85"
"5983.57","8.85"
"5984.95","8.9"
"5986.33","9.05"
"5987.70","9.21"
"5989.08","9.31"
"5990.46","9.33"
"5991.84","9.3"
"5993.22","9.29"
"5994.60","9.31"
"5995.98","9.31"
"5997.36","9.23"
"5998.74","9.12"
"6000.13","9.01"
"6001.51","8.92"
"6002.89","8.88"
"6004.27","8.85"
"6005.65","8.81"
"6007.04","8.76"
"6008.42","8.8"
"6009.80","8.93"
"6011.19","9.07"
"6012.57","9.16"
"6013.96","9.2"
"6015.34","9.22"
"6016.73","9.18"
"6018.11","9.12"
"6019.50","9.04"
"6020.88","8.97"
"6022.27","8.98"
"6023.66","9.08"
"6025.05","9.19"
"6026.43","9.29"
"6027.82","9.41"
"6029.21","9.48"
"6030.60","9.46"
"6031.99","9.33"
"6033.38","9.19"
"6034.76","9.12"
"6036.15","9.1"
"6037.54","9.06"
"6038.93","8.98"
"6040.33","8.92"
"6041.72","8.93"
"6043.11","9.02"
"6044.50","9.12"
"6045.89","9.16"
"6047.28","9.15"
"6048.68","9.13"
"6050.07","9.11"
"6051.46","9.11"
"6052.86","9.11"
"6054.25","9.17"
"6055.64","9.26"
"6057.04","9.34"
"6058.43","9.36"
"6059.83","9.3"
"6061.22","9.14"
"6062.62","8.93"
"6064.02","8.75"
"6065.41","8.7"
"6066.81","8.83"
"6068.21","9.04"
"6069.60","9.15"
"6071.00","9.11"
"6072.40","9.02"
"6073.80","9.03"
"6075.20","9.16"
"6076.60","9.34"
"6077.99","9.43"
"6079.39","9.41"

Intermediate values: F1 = 0.99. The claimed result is 0.99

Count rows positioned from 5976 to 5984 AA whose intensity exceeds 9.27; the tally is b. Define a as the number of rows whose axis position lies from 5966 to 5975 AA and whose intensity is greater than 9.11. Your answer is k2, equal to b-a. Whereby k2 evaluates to -4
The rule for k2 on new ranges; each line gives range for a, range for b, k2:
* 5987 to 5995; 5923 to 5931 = -4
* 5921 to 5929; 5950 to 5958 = -5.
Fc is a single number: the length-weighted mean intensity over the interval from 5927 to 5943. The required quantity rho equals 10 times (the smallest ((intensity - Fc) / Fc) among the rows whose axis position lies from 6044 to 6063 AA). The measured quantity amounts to -0.10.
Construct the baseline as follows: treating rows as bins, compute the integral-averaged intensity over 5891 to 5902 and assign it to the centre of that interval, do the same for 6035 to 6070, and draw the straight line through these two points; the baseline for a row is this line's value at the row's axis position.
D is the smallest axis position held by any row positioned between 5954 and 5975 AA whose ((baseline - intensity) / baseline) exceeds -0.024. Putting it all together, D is 5954.71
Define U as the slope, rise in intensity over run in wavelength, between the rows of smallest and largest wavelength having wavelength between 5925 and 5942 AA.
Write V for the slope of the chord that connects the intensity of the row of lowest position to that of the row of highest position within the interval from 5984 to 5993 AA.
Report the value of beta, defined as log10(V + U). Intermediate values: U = -0.017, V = 0.058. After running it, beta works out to -1.4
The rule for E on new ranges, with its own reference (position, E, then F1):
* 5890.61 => 0.98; 0.96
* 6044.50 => 0.99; 0.99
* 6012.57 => 1.00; 0.99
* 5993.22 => 1.00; 1.01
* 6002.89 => 0.98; 0.96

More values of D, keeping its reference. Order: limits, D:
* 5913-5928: 5915.08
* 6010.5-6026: 6011.19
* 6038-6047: 6038.93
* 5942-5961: 5942.38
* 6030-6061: 6033.38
